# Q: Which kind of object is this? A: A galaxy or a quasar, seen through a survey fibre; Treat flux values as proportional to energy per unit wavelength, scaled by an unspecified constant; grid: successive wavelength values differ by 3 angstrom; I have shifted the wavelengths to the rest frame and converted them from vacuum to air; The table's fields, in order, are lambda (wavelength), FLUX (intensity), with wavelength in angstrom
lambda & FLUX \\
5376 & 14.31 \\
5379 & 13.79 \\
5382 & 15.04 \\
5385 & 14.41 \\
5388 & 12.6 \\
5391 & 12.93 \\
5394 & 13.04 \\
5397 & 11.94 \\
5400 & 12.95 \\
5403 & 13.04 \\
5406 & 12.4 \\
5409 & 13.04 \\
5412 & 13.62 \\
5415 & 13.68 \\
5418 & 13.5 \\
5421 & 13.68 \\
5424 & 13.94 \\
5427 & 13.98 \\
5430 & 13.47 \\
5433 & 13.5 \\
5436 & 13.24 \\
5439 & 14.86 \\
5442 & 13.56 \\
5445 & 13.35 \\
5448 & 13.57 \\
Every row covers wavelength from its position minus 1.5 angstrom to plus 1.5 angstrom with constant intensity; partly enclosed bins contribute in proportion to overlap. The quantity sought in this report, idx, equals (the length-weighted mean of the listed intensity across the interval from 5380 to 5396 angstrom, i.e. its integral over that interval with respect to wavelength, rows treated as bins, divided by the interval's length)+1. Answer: 14.6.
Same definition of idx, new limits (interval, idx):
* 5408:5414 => 14.4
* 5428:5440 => 14.7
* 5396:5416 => 14.0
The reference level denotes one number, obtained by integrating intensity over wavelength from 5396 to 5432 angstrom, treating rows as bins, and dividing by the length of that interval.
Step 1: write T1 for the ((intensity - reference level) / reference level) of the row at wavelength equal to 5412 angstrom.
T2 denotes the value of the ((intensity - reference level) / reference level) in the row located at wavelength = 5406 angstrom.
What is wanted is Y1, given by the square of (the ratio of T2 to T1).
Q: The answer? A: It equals 7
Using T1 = 0.025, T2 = -0.07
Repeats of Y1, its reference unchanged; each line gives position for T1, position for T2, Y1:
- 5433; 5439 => 57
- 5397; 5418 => 0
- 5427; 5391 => 0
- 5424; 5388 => 1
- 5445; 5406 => 234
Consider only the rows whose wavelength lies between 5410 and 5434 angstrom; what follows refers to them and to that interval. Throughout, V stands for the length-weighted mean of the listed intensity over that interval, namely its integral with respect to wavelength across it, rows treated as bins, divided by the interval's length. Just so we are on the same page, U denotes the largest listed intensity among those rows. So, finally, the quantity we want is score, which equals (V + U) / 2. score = 13.8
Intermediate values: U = 13.98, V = 13.7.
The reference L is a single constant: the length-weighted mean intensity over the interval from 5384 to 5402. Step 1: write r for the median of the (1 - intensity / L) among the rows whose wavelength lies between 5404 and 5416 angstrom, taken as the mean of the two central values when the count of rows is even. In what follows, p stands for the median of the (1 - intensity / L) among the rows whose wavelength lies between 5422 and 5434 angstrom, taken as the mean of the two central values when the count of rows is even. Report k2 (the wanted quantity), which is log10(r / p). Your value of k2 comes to -0.3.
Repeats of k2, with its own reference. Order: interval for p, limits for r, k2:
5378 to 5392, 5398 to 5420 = -0.9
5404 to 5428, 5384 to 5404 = -1.9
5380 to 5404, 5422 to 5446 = 1.0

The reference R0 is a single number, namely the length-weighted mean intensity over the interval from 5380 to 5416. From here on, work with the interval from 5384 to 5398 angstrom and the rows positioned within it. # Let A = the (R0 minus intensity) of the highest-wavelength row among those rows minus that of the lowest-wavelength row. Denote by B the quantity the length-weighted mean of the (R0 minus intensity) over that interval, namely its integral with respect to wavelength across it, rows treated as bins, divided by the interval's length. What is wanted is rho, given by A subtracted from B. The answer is -2.2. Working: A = 2.5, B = 0.3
